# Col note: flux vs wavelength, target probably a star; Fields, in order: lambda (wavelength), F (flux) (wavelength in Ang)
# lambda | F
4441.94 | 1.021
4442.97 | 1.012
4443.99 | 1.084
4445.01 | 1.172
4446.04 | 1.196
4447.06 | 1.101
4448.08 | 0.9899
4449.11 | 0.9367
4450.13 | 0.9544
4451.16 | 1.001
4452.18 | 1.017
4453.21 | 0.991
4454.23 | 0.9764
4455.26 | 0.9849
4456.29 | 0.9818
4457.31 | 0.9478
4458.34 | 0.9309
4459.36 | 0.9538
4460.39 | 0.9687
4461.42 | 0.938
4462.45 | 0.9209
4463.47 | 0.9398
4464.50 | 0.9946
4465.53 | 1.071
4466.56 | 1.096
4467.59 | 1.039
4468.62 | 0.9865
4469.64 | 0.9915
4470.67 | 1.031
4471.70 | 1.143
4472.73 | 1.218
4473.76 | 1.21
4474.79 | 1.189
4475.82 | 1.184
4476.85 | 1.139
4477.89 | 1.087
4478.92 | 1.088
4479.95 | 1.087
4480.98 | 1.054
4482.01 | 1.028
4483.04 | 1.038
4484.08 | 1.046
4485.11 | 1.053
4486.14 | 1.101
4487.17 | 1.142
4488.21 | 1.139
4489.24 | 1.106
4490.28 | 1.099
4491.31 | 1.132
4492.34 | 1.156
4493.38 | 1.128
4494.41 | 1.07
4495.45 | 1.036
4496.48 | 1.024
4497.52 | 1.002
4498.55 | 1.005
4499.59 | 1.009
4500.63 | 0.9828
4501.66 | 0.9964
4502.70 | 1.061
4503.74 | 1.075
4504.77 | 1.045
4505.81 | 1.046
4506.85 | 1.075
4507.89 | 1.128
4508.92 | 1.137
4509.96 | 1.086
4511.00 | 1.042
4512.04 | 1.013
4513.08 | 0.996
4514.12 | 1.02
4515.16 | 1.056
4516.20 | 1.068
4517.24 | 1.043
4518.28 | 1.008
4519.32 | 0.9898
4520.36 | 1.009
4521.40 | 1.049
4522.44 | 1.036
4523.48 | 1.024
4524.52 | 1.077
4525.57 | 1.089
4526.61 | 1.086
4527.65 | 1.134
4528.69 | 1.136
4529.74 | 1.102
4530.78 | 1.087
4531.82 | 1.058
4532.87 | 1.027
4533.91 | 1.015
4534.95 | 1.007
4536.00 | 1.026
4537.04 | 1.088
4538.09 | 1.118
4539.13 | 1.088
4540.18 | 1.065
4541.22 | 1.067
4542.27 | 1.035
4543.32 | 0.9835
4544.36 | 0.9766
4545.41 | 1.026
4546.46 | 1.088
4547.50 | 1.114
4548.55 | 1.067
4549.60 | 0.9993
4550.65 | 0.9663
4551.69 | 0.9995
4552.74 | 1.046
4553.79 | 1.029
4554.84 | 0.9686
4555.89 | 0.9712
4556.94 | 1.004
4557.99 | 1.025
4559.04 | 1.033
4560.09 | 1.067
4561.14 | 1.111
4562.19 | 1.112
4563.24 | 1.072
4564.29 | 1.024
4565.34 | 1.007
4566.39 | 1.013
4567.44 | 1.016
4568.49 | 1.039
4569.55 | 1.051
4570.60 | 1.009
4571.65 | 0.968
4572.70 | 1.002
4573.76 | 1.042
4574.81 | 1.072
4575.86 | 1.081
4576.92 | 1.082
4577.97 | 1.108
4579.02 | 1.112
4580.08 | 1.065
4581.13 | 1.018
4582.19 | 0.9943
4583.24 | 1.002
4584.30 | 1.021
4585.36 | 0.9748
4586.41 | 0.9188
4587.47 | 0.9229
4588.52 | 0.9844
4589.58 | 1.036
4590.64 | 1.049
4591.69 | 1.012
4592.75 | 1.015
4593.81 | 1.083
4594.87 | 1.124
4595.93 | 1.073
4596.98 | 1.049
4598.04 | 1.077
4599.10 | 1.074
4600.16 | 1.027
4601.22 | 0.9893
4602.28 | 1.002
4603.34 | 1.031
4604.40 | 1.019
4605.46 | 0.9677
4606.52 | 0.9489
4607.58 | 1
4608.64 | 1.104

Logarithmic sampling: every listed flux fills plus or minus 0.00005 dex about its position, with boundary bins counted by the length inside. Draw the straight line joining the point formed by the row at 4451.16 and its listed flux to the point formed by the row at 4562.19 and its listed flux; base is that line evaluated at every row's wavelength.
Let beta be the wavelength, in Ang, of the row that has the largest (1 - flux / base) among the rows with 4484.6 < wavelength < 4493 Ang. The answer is 4485.11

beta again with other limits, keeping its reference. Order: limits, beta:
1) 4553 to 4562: 4554.84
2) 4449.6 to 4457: 4450.13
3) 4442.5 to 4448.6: 4448.08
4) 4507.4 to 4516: 4513.08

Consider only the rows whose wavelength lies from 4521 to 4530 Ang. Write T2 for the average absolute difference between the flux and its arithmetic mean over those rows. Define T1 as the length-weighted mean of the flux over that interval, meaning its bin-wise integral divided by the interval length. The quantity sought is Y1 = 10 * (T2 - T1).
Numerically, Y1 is -10.5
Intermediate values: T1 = 1.08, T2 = 0.031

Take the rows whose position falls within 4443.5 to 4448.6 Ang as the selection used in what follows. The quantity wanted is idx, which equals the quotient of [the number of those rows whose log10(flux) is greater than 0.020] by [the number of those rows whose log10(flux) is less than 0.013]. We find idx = 4.0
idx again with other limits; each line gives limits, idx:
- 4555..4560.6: 0.3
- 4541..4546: 0.3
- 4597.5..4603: 0.7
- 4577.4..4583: 1.5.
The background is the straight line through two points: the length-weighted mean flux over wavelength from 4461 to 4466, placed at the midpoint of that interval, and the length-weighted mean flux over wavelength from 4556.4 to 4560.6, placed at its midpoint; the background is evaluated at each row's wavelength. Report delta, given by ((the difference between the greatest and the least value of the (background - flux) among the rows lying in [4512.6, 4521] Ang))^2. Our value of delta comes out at 0.006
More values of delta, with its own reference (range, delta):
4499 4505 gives 0.008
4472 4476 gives 0.001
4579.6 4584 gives 0.005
